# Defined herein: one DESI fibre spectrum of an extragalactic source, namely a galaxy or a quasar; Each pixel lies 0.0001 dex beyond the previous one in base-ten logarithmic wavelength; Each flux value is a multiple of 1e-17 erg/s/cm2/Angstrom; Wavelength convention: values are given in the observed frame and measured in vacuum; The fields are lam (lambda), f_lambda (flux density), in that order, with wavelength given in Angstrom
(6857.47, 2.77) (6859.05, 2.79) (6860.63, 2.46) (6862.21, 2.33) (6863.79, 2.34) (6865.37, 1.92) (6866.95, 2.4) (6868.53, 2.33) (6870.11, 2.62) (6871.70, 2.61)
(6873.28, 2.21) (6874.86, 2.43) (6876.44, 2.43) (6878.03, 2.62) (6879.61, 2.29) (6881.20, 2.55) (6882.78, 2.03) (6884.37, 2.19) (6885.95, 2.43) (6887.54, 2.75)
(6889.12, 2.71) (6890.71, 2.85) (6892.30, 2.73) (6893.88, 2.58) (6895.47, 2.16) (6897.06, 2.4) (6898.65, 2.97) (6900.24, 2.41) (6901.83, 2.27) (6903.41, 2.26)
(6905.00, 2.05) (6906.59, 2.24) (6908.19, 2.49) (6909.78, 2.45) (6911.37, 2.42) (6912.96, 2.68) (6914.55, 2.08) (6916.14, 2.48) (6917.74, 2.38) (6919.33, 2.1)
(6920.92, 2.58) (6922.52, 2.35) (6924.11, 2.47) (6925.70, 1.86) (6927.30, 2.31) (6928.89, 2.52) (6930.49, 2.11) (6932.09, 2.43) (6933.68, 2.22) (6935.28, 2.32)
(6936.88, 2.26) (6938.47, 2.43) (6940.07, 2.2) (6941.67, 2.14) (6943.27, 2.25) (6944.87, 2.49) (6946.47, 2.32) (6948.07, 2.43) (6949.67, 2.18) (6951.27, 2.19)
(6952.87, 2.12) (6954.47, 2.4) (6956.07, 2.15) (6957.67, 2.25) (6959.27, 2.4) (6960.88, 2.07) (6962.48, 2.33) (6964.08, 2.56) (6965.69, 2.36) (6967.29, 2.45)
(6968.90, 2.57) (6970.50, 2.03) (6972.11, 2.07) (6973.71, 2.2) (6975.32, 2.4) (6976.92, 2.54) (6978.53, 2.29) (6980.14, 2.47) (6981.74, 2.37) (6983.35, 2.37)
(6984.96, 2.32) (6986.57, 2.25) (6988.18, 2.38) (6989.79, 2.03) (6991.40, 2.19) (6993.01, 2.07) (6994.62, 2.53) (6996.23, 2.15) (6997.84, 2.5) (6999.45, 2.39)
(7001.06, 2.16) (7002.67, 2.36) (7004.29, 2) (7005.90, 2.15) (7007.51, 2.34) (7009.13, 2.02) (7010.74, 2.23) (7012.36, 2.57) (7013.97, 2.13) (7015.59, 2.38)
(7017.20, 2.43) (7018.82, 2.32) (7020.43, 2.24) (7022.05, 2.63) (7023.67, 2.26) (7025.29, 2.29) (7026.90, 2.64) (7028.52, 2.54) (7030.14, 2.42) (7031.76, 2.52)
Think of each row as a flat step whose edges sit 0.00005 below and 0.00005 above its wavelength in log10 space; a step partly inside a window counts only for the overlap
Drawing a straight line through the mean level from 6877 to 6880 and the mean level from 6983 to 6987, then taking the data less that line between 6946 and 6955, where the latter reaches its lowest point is 6952.87 Angstrom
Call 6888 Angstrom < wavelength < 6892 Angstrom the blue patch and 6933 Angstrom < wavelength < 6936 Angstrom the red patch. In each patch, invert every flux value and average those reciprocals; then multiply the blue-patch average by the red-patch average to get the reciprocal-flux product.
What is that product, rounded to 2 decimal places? 0.16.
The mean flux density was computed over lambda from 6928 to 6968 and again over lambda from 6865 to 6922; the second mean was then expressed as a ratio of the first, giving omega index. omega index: 1.05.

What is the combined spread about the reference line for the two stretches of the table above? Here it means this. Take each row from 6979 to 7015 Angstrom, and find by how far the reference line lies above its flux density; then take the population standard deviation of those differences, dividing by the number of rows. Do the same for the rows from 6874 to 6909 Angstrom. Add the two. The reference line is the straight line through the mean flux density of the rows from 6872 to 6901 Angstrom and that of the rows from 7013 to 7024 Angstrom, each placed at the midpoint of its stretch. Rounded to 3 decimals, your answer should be 0.412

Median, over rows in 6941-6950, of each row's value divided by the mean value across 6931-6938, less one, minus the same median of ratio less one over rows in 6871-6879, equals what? -0.06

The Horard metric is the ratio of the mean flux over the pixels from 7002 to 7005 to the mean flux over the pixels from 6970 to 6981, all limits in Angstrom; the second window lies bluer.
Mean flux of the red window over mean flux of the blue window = 0.95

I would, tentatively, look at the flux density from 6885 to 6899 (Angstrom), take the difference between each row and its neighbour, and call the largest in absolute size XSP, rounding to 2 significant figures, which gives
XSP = 0.57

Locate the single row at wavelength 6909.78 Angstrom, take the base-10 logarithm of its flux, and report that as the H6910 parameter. 0.389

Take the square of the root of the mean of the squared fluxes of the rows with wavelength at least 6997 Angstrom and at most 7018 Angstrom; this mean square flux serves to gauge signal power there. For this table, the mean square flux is 5.24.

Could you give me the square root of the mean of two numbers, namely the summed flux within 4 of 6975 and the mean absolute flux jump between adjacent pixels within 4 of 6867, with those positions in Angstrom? 2.43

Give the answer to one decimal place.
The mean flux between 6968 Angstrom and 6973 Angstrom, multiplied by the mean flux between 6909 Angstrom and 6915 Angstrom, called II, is 5.4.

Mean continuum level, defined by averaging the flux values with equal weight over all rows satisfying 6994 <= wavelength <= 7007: 2.28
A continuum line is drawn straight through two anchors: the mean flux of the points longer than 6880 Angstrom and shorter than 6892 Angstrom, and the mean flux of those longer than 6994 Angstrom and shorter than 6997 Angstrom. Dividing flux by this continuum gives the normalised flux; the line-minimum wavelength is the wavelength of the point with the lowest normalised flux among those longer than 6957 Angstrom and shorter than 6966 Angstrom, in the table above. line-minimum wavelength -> 6960.88 Angstrom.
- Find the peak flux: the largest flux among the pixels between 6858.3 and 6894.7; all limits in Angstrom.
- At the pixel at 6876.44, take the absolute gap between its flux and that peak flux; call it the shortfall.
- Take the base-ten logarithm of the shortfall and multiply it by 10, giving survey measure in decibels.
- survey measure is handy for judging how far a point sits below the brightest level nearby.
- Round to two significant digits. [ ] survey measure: -3.8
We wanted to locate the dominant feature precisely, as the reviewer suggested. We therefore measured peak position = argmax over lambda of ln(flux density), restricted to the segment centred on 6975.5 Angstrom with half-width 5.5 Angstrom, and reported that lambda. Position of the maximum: 6976.92 Angstrom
